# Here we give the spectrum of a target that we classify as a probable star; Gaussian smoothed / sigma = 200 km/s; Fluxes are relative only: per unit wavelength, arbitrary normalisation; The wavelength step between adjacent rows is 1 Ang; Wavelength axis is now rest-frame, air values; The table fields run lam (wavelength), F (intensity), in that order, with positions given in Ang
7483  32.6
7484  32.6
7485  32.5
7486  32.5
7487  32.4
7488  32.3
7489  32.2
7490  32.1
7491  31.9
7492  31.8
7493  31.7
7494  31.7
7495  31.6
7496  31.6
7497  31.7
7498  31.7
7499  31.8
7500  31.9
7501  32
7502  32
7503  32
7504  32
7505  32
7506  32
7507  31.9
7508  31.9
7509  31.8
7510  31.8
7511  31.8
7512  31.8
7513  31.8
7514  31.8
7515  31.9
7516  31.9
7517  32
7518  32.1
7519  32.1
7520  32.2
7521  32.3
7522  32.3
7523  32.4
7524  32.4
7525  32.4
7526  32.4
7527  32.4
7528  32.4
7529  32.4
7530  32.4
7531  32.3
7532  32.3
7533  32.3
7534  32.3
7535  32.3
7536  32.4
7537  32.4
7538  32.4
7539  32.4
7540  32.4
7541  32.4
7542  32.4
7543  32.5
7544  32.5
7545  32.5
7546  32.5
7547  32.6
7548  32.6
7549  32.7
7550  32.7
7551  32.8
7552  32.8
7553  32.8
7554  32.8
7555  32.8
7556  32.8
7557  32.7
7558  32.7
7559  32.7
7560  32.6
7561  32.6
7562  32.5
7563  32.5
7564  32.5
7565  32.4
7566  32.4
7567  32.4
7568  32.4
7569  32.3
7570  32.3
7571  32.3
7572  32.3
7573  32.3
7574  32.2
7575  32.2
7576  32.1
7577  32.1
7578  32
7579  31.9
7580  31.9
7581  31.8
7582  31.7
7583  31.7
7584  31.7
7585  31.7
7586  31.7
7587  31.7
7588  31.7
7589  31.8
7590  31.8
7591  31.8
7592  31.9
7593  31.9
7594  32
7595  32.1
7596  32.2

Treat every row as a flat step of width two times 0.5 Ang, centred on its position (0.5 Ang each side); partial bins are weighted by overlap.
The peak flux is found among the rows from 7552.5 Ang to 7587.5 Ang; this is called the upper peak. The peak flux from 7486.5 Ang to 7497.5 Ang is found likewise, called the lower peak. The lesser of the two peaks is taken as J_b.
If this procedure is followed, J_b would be 32.4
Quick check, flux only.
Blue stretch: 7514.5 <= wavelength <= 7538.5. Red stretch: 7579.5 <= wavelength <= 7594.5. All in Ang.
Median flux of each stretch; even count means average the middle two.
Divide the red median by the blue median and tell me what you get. 0.985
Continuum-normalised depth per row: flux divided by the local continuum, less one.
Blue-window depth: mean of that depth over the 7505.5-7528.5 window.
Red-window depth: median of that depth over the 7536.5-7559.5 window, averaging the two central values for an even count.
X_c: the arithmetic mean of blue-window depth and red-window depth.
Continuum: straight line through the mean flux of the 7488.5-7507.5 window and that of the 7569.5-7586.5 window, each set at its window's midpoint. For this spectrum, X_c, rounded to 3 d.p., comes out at 0.013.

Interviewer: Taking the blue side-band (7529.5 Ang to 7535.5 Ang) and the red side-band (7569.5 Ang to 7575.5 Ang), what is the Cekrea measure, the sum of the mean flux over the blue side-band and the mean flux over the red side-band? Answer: 64.6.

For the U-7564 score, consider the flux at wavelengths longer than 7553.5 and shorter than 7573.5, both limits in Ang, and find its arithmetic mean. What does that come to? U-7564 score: 32.5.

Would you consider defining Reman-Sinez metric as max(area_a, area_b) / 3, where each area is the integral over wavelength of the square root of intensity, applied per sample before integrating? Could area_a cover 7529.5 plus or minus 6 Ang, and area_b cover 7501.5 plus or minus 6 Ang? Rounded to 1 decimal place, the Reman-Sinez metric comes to 22.8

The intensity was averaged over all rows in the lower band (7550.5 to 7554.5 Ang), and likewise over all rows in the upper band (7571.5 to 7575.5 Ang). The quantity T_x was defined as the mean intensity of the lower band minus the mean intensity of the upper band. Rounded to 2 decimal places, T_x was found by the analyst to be 0.55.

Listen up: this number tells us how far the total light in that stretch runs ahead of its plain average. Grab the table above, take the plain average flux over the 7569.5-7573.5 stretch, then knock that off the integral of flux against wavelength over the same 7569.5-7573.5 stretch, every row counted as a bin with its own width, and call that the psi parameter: 96.9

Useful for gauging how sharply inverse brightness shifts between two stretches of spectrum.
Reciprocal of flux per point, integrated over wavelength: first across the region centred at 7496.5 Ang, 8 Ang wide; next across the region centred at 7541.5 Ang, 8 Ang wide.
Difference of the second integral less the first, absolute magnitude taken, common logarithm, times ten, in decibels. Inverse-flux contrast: -22.5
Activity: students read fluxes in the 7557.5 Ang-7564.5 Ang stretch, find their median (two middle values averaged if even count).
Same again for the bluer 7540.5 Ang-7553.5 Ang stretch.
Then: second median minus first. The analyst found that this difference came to 0.0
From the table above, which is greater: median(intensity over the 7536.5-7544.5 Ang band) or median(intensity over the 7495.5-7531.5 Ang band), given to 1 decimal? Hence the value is 32.4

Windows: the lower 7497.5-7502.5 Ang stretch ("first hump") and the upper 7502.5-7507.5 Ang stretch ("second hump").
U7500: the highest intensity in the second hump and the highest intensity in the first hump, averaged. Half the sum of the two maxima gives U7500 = 32.0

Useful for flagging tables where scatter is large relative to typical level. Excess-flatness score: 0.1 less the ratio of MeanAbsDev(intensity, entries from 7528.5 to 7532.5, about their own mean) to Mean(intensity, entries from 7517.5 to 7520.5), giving 0.098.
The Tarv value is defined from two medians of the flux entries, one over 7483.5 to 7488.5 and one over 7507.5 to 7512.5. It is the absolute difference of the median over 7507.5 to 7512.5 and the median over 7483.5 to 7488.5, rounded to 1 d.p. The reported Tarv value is 0.7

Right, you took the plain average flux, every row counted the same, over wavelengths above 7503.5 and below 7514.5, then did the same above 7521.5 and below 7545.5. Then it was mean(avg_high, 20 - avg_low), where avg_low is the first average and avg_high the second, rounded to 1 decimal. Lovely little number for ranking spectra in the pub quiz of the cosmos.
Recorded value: 10.3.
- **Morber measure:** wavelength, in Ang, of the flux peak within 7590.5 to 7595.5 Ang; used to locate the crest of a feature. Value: 7595 Ang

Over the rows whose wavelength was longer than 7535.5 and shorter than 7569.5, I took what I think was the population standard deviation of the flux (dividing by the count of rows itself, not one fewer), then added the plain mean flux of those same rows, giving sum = 32.7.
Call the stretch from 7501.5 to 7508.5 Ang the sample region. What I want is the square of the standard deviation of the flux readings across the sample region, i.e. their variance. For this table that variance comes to 0.00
